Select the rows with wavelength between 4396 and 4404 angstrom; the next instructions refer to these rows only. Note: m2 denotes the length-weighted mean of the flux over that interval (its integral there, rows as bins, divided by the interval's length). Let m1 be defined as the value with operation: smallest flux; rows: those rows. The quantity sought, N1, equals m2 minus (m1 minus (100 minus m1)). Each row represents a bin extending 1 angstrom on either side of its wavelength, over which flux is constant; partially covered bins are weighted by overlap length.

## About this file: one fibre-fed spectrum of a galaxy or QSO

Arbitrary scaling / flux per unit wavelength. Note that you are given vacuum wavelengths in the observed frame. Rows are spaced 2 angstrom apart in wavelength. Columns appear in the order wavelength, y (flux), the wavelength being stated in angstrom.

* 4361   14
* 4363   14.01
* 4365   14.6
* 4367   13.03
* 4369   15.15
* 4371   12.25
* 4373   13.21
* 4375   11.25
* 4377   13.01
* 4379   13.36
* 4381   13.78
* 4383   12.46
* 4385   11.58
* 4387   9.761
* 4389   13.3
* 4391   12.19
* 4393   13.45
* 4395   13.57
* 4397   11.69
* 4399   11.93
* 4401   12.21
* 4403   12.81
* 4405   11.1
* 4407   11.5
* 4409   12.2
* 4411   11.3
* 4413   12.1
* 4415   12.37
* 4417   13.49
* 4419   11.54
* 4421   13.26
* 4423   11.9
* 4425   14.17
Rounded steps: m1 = 11.69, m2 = 12.2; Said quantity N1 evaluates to 88.8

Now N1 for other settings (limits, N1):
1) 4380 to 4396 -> 93.0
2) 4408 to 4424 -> 89.7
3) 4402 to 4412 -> 89.6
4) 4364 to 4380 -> 90.7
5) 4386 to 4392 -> 92.2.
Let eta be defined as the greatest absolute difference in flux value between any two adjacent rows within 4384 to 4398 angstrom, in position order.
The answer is 3.5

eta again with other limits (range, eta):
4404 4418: 1.1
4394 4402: 1.9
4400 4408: 1.7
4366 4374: 2.9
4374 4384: 1.8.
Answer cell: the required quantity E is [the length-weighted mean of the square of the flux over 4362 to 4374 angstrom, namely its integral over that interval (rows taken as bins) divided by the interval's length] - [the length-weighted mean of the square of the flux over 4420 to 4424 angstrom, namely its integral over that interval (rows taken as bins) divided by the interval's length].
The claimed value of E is 30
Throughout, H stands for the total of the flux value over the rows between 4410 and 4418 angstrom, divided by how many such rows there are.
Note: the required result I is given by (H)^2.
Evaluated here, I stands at 152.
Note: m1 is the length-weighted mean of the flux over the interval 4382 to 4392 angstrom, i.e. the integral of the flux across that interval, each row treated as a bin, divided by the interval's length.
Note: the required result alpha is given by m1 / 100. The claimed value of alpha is 0.119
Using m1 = 11.9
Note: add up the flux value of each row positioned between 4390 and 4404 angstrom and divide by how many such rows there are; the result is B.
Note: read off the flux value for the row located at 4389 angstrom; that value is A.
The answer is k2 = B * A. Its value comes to 167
